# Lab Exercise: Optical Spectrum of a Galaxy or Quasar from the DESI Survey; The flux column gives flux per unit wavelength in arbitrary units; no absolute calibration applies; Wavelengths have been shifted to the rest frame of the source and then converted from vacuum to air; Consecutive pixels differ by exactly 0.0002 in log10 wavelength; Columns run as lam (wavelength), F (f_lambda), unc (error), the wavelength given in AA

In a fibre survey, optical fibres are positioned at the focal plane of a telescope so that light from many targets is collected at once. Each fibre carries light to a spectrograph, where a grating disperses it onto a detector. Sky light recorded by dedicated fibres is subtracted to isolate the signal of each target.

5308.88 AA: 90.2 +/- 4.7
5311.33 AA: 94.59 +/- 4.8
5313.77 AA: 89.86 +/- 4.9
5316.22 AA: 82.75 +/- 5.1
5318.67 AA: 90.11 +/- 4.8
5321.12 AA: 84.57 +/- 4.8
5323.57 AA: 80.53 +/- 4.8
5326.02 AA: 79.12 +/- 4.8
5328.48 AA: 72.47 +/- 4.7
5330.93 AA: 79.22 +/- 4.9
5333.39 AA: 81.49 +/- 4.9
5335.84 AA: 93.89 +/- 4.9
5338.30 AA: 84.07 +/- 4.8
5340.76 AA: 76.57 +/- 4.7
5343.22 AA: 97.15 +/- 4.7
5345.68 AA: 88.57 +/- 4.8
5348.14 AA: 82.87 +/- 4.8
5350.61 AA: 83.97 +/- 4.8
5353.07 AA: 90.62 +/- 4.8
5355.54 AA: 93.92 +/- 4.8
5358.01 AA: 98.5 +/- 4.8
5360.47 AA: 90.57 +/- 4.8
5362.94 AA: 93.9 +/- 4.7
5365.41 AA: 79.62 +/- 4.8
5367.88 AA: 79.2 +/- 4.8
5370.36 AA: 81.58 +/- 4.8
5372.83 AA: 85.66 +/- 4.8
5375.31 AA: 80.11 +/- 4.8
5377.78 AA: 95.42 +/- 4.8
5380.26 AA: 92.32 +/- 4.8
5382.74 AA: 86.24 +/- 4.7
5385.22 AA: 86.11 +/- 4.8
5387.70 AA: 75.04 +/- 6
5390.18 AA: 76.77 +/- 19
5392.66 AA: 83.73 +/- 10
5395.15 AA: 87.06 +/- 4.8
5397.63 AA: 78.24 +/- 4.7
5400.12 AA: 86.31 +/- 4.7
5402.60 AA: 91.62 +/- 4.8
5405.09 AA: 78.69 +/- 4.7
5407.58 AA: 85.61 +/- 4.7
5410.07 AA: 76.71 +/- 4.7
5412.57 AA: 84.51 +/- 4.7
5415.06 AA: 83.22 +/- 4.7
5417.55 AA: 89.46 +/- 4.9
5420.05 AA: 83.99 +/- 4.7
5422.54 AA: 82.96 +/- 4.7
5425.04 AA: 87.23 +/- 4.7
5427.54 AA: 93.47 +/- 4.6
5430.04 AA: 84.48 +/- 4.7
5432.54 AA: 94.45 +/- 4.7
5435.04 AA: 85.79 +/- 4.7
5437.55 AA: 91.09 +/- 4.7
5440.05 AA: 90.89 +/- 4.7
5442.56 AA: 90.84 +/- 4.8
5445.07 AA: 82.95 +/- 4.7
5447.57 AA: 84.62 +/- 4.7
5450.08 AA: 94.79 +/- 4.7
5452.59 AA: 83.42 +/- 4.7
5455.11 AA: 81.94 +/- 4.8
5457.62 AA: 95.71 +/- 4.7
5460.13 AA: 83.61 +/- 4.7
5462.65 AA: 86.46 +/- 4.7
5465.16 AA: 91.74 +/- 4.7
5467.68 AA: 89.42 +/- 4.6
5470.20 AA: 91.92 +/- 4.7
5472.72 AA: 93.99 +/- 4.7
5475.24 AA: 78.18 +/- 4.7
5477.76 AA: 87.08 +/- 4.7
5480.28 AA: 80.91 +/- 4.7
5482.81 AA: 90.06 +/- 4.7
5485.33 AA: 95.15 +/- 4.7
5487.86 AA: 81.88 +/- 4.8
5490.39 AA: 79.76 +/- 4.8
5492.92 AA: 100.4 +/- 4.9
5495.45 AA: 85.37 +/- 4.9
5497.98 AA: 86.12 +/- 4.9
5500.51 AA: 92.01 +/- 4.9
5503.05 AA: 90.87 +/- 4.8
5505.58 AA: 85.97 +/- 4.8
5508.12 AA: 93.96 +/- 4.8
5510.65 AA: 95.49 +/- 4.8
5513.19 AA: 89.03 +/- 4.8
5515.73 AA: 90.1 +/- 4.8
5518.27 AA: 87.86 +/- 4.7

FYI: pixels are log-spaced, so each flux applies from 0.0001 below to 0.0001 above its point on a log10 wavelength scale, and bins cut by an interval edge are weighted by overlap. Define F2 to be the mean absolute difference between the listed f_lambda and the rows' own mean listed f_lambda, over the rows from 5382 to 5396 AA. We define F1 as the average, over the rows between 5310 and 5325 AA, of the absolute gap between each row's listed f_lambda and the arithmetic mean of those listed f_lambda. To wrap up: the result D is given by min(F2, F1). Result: 4.4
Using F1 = 4.5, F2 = 4.4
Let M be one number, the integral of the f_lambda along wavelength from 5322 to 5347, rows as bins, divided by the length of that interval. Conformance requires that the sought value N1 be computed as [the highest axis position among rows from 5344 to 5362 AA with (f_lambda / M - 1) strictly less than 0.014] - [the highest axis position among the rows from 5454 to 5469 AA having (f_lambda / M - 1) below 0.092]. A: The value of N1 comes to -117.1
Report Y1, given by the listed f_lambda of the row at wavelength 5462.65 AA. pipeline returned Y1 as 86.46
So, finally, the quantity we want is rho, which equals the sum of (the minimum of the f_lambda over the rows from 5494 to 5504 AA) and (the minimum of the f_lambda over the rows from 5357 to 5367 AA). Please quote 165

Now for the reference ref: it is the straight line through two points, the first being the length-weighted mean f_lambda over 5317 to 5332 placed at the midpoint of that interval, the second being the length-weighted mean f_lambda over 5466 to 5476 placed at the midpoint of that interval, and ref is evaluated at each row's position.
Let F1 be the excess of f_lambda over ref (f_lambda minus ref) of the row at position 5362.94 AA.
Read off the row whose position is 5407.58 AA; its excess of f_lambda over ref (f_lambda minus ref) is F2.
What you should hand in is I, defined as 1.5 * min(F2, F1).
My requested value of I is 0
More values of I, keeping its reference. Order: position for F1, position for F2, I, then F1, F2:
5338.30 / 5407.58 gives 0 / 2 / 0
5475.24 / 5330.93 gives -17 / -11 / -2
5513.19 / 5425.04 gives -3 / -2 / 1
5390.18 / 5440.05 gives -12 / -8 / 4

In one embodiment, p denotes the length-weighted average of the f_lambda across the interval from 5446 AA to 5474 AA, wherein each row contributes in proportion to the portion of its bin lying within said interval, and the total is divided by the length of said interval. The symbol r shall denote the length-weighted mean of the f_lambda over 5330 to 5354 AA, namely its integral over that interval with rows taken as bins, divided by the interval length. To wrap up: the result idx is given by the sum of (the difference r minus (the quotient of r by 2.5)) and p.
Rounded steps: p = 88.8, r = 86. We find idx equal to 140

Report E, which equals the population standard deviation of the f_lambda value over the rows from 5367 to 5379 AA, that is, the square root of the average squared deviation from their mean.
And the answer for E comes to 5.94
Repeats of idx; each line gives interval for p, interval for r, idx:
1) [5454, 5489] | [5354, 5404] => 139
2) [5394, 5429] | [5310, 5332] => 135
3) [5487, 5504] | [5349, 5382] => 141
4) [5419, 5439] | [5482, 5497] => 141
